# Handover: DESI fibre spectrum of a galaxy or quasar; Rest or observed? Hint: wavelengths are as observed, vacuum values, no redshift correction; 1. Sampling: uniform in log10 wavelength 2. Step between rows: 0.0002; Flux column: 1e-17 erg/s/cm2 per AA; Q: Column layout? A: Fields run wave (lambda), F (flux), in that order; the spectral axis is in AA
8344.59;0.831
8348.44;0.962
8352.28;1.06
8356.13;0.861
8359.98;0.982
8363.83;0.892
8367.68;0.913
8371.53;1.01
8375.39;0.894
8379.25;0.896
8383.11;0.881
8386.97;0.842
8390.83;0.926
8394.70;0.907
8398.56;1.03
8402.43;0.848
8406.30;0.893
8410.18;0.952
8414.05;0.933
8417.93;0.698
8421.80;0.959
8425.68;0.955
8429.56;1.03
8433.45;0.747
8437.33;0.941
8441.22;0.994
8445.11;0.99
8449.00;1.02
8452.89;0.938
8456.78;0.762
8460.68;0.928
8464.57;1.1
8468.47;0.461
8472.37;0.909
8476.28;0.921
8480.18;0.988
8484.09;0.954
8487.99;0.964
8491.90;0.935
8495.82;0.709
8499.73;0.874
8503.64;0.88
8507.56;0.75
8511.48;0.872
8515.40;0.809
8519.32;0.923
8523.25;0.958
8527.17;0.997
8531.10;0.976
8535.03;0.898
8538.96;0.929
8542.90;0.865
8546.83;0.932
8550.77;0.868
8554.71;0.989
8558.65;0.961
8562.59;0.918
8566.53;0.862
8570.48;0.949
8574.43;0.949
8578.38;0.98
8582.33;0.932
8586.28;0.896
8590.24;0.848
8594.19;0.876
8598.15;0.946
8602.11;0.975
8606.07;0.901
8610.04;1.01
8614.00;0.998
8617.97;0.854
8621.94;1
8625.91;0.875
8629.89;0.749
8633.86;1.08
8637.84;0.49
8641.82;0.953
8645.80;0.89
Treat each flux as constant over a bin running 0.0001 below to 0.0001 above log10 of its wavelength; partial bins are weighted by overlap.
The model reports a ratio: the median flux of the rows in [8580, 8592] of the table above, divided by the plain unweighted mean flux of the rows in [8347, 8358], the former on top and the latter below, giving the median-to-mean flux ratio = 0.93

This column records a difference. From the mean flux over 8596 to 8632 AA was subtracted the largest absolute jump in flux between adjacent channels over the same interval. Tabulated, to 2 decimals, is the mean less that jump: 0.78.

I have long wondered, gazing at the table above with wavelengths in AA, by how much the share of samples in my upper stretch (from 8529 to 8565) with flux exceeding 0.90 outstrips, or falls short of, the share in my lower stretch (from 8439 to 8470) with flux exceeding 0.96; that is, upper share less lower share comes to 0.2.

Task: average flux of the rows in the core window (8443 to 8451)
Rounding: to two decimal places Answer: 1.00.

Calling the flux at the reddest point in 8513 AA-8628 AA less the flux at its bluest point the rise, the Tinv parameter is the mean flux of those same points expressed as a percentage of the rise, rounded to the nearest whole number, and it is 1404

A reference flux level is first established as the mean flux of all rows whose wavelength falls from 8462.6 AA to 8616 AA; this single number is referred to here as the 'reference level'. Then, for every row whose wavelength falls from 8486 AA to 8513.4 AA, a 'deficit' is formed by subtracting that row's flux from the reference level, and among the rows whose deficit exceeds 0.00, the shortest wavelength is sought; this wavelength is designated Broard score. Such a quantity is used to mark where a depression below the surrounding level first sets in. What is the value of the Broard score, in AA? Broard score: 8495.82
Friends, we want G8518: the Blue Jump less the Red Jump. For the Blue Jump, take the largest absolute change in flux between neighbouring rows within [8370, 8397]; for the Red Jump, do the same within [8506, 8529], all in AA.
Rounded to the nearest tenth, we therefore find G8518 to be 0.0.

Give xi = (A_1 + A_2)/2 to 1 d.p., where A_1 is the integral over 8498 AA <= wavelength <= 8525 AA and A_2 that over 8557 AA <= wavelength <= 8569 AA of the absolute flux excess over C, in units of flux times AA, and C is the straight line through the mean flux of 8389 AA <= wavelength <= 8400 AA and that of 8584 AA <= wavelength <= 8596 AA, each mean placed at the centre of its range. 1.1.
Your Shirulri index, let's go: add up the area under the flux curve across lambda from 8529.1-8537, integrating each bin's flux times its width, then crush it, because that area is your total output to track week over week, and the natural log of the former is 2.00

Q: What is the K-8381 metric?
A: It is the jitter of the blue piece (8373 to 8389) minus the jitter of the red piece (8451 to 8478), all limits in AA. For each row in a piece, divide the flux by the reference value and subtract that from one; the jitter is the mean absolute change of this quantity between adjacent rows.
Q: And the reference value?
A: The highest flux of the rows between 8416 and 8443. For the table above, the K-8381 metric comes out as -0.24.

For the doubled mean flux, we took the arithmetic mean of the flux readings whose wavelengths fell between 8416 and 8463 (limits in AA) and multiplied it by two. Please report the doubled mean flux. 1.83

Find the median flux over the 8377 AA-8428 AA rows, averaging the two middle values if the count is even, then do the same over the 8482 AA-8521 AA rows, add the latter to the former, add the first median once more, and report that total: 2.69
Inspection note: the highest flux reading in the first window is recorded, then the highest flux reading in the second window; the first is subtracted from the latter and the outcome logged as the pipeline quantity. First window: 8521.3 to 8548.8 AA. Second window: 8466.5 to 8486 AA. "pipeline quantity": -0.01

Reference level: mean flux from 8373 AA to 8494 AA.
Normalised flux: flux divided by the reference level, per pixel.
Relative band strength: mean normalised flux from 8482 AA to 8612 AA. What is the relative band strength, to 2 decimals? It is 1.00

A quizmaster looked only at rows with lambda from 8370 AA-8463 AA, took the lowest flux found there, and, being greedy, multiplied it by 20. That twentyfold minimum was 14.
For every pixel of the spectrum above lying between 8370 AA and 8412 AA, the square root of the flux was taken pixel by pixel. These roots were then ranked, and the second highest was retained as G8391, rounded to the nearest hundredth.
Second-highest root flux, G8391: 1.00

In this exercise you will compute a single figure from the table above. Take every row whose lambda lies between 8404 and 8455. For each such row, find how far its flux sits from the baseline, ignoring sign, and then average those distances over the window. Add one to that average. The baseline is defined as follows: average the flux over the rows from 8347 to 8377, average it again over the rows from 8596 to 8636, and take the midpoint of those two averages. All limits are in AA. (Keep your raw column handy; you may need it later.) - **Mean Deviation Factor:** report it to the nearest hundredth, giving 1.06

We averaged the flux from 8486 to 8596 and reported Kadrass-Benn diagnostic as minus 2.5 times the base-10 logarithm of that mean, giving 0.11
